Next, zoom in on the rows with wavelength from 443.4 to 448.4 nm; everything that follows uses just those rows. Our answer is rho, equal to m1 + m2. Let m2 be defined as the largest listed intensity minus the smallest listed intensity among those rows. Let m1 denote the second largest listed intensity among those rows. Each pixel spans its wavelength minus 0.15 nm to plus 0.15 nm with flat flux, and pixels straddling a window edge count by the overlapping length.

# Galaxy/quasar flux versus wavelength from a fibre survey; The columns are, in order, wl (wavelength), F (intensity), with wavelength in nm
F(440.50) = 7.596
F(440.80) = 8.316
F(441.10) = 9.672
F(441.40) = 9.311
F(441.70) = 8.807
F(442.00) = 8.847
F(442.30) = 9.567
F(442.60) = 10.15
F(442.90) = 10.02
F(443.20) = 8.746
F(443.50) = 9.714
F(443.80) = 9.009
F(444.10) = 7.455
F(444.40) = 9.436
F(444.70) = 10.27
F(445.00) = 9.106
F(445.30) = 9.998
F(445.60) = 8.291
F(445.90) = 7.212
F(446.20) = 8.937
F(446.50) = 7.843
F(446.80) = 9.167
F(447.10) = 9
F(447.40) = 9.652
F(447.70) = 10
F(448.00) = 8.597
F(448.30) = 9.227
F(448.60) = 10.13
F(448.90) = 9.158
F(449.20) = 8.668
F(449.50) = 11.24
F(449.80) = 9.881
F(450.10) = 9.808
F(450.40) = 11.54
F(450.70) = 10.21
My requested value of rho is 13.1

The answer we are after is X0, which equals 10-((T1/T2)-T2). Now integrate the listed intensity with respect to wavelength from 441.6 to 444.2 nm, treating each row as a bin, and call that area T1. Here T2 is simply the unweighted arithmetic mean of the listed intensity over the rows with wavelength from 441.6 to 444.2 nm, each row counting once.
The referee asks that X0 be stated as 16.5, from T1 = 23.9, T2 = 9.15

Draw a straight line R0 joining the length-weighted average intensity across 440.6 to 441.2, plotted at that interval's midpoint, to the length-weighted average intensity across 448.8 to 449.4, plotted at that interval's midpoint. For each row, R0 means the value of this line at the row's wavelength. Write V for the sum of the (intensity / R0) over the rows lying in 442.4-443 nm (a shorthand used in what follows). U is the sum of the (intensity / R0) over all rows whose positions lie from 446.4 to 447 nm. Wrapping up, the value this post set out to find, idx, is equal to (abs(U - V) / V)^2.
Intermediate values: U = 1.89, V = 2.27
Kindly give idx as 0.03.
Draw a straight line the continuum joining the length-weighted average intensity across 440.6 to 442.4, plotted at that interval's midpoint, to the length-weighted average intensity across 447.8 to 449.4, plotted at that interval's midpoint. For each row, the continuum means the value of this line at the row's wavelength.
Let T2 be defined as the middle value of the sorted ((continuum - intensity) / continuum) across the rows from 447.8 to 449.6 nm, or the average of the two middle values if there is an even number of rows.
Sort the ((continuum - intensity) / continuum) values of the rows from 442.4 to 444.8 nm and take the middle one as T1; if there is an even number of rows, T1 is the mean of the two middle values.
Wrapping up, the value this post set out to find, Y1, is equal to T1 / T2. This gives -8.7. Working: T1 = -0.05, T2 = 0.01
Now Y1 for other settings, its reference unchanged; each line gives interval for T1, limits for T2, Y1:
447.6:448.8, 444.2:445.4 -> 0.7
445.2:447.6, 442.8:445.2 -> -1.5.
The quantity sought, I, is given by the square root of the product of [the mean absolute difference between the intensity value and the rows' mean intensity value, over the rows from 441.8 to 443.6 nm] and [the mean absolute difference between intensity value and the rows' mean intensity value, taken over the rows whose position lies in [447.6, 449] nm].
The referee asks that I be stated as 0.49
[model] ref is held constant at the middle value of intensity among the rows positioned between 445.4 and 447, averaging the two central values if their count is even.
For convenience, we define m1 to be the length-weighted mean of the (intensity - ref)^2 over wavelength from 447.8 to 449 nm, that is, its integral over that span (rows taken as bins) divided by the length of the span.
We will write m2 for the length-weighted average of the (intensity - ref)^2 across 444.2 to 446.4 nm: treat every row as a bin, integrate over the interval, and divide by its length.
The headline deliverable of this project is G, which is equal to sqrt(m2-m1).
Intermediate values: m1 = 1.37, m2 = 1.4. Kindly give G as 0.3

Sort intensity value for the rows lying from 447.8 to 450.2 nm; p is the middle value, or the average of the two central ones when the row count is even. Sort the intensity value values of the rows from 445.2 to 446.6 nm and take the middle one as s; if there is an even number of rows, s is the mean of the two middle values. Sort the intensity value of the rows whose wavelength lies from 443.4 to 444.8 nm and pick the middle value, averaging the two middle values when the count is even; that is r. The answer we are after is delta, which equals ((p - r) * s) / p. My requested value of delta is 0.1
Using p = 9.5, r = 9.44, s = 8.3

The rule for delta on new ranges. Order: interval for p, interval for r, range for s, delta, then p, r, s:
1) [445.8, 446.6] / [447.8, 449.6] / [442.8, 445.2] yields -1.6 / 7.8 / 9.19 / 9.3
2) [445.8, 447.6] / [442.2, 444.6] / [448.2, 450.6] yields -0.6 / 9.0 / 9.50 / 9.8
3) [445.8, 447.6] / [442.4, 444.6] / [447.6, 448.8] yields -0.5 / 9.0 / 9.44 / 9.6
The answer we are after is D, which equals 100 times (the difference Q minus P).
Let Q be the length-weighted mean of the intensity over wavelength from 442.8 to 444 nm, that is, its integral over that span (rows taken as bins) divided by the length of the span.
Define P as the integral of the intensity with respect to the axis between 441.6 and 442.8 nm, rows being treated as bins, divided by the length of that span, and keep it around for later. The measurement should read -13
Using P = 9.39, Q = 9.3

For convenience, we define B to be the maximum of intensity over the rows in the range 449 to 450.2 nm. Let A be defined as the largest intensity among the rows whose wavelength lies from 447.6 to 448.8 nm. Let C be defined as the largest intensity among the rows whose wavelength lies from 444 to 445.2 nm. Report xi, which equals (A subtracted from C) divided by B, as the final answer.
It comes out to 0.012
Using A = 10.13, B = 11.24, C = 10.27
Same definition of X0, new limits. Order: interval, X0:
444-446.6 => 16.1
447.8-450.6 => 17.0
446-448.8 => 16.4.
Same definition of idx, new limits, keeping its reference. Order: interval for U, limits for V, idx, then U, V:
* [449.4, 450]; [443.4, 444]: 0.01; 2.32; 2.10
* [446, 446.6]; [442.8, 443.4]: 0.01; 1.87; 2.11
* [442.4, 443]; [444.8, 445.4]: 0.00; 2.27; 2.13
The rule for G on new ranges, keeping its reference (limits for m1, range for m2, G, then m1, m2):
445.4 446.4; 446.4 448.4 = 0.7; 0.63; 1.1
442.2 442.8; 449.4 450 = 1.6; 2.66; 5.1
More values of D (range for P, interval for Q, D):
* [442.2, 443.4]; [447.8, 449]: -31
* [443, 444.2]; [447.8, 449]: 48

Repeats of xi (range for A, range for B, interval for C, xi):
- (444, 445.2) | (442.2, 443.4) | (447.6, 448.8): -0.014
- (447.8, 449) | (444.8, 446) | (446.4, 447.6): -0.048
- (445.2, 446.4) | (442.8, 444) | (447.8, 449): 0.013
